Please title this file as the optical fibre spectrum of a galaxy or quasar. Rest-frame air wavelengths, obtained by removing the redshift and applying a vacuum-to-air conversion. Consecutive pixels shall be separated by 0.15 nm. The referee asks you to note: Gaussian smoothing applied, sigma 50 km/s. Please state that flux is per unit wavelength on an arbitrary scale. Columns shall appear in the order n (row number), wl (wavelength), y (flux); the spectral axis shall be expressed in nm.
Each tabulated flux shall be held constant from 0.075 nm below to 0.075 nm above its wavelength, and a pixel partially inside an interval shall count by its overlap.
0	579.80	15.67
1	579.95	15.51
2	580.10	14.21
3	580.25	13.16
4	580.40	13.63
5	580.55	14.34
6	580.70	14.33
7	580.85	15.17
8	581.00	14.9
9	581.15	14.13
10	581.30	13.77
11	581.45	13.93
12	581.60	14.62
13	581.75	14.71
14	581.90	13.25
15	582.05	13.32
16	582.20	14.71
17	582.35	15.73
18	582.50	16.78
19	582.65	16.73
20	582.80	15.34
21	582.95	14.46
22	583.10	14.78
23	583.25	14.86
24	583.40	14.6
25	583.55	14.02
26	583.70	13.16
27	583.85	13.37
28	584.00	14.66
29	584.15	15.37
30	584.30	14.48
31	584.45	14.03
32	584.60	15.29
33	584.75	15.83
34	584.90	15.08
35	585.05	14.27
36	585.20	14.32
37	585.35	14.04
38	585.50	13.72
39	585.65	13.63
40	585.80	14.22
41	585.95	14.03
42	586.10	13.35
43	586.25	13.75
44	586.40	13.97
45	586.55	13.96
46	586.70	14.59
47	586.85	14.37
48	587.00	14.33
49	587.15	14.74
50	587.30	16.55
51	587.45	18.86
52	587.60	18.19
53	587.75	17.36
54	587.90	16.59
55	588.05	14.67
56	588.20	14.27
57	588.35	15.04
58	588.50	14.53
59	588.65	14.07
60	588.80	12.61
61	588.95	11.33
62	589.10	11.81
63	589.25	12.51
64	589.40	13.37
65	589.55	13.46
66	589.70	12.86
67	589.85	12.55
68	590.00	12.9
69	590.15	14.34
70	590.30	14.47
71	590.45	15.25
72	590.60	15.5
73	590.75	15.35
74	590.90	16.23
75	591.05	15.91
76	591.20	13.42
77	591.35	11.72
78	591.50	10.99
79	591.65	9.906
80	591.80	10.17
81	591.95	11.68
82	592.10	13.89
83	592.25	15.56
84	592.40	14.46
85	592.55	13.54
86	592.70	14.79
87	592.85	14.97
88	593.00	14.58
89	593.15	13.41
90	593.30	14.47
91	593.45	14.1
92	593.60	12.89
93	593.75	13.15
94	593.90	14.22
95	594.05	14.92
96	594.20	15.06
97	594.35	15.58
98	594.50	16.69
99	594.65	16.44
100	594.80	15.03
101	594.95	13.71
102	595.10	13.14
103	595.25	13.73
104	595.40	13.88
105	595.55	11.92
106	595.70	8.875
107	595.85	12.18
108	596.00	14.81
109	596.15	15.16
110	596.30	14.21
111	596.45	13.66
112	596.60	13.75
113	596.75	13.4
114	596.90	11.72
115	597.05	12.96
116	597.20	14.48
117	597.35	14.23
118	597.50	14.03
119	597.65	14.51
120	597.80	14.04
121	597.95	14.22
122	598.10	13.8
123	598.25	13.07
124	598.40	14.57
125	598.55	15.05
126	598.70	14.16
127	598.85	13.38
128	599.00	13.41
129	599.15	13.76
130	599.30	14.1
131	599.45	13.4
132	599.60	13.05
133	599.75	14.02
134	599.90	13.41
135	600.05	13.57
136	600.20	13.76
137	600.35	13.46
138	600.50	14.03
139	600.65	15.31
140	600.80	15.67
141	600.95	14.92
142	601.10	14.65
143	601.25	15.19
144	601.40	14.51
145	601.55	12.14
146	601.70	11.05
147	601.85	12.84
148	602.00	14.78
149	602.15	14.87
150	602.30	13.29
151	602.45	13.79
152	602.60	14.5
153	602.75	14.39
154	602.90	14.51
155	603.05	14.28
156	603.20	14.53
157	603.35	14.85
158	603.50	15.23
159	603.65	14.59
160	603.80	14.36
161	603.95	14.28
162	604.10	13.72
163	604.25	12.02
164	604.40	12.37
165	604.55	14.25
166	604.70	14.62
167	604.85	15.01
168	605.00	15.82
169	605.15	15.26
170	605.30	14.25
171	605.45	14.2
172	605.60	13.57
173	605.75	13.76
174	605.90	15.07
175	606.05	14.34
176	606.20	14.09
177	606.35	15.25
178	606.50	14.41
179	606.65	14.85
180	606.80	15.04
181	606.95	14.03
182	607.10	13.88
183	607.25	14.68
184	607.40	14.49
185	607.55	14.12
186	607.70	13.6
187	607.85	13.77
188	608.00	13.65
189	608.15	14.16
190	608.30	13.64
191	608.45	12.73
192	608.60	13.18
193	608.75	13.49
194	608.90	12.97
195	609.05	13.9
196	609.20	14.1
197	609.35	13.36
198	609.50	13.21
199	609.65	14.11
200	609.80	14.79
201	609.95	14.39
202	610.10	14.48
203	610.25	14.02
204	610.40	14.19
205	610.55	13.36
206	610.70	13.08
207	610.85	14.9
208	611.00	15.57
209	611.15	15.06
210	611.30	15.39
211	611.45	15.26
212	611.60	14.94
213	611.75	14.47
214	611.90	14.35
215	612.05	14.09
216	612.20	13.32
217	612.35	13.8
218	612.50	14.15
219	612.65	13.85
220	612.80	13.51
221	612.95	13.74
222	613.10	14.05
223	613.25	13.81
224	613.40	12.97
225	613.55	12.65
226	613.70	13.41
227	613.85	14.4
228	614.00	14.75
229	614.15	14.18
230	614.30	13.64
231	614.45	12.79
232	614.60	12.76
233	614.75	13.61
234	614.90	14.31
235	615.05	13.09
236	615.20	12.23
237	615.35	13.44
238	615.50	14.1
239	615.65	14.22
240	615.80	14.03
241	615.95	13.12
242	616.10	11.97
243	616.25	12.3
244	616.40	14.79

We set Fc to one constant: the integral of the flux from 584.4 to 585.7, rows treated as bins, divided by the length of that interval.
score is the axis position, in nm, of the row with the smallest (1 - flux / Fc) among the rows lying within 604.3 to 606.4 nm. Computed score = 605.00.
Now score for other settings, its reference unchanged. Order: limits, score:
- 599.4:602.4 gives 600.80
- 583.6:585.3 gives 584.75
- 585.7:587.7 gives 587.45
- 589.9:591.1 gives 590.90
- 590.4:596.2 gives 594.50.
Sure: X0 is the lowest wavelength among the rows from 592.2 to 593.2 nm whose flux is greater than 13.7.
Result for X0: 592.25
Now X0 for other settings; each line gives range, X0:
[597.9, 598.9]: 597.95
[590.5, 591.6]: 590.60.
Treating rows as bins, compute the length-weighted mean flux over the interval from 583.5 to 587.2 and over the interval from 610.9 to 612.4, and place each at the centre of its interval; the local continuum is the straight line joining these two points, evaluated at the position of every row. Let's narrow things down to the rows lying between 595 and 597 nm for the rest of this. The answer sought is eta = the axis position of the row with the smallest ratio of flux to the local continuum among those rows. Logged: 595.70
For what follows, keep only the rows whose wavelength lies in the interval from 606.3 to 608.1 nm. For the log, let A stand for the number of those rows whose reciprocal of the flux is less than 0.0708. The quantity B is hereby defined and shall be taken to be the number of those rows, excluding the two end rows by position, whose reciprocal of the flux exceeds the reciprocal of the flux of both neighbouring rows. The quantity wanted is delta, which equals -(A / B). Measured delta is -2.0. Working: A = 6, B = 3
